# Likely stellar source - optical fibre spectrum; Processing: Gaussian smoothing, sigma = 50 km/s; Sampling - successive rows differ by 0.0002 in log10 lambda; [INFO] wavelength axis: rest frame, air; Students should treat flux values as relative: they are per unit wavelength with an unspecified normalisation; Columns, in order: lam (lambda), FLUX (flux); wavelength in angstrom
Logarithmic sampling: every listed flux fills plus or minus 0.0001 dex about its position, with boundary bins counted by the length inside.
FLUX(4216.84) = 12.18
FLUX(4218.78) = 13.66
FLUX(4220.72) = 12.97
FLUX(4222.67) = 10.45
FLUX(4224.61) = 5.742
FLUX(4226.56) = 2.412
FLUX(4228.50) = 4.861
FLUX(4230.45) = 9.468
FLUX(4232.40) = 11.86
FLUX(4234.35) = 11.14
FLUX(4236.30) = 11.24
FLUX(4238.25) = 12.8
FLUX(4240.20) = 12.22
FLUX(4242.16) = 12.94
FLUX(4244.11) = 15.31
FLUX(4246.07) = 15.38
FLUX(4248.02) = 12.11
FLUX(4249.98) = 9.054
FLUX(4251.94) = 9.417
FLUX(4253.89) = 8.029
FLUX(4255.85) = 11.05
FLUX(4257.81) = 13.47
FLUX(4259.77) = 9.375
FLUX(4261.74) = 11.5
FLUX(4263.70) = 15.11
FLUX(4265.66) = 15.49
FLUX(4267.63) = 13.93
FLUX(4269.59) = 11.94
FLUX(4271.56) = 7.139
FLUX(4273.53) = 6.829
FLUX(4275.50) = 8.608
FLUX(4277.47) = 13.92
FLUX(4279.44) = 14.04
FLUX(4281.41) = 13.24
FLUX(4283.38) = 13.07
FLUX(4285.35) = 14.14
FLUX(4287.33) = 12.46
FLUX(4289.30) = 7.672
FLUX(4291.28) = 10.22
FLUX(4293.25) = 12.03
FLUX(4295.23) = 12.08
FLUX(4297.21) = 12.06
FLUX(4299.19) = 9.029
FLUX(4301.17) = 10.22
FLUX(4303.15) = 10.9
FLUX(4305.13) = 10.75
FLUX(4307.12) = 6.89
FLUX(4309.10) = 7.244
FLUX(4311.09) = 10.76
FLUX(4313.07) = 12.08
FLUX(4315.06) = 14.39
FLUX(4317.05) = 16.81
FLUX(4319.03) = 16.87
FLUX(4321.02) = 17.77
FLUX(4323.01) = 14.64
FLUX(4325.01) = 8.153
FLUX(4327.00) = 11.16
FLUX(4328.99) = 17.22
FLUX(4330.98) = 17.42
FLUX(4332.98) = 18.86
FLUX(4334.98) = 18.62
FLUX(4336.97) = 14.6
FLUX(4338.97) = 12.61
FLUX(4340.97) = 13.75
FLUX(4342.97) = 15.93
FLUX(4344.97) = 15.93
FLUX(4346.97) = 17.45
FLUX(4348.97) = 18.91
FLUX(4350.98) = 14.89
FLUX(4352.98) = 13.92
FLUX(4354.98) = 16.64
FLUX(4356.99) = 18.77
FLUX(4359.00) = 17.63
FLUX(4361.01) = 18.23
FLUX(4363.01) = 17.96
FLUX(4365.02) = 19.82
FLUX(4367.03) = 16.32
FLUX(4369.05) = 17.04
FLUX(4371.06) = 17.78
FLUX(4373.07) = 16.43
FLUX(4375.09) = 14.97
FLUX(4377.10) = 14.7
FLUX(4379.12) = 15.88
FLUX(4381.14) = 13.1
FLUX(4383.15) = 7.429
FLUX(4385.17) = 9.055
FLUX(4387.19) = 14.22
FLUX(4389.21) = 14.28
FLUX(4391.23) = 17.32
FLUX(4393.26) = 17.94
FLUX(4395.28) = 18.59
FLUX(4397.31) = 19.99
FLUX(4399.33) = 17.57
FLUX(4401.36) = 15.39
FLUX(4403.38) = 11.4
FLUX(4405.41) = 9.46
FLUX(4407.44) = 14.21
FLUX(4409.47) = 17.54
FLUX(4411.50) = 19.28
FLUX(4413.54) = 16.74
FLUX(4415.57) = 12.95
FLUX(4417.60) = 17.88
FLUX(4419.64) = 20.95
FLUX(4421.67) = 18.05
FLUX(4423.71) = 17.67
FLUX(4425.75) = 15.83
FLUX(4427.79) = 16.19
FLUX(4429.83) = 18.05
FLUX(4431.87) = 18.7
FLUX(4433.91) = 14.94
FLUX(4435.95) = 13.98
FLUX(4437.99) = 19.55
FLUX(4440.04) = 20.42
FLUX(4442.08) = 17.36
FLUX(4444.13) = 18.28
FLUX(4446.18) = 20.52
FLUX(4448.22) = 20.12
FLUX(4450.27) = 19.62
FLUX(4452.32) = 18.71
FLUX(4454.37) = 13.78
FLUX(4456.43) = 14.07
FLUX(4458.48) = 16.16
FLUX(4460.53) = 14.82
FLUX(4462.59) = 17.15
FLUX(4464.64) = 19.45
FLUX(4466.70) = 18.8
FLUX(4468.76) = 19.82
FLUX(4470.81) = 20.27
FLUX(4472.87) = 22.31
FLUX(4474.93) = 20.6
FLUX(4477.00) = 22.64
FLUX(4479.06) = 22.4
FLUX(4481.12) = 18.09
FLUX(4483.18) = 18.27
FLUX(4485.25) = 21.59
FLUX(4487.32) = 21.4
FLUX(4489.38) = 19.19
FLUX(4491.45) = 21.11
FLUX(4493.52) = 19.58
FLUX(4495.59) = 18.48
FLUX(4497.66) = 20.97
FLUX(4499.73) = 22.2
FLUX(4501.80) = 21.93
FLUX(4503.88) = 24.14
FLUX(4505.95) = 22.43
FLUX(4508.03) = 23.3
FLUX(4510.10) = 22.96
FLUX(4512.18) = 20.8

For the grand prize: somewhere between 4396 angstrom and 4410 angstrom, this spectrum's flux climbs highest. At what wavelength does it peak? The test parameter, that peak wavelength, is 4397.31 angstrom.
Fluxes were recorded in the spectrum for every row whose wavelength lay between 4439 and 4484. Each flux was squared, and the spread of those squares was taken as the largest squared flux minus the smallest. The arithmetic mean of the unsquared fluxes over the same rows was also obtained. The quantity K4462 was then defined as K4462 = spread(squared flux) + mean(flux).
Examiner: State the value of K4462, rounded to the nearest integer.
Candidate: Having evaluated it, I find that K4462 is 341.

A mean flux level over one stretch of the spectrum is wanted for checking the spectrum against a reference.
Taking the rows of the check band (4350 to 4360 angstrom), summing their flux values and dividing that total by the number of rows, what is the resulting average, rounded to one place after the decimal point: 16.4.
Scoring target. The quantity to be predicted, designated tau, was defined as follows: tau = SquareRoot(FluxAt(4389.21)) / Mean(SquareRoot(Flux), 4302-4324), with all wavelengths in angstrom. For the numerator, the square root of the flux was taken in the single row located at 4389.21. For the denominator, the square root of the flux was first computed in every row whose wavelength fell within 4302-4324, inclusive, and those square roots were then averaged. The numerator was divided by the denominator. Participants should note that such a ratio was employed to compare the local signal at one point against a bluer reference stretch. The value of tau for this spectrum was 1.07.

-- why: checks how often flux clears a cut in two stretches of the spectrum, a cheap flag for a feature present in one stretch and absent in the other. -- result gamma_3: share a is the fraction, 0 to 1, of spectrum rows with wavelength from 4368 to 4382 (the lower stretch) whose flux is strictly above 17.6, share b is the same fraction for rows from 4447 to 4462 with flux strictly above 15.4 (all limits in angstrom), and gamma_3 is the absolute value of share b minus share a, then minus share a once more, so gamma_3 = 0.3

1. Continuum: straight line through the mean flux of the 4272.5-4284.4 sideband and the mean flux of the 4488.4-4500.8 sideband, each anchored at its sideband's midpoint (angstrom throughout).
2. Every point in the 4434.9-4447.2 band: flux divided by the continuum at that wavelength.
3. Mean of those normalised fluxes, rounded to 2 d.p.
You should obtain 1.01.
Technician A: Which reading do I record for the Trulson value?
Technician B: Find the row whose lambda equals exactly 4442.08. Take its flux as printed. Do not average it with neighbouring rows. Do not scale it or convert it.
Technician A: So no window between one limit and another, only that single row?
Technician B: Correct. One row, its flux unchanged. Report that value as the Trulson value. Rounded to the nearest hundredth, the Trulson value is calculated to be 17.36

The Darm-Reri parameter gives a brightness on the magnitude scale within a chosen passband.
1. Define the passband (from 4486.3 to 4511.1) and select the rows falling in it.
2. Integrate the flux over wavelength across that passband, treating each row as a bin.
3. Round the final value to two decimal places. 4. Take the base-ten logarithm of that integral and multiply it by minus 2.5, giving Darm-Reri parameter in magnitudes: -6.82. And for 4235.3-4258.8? -6.12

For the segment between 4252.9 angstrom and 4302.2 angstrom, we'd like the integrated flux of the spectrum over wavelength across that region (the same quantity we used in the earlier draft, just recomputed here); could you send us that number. 565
